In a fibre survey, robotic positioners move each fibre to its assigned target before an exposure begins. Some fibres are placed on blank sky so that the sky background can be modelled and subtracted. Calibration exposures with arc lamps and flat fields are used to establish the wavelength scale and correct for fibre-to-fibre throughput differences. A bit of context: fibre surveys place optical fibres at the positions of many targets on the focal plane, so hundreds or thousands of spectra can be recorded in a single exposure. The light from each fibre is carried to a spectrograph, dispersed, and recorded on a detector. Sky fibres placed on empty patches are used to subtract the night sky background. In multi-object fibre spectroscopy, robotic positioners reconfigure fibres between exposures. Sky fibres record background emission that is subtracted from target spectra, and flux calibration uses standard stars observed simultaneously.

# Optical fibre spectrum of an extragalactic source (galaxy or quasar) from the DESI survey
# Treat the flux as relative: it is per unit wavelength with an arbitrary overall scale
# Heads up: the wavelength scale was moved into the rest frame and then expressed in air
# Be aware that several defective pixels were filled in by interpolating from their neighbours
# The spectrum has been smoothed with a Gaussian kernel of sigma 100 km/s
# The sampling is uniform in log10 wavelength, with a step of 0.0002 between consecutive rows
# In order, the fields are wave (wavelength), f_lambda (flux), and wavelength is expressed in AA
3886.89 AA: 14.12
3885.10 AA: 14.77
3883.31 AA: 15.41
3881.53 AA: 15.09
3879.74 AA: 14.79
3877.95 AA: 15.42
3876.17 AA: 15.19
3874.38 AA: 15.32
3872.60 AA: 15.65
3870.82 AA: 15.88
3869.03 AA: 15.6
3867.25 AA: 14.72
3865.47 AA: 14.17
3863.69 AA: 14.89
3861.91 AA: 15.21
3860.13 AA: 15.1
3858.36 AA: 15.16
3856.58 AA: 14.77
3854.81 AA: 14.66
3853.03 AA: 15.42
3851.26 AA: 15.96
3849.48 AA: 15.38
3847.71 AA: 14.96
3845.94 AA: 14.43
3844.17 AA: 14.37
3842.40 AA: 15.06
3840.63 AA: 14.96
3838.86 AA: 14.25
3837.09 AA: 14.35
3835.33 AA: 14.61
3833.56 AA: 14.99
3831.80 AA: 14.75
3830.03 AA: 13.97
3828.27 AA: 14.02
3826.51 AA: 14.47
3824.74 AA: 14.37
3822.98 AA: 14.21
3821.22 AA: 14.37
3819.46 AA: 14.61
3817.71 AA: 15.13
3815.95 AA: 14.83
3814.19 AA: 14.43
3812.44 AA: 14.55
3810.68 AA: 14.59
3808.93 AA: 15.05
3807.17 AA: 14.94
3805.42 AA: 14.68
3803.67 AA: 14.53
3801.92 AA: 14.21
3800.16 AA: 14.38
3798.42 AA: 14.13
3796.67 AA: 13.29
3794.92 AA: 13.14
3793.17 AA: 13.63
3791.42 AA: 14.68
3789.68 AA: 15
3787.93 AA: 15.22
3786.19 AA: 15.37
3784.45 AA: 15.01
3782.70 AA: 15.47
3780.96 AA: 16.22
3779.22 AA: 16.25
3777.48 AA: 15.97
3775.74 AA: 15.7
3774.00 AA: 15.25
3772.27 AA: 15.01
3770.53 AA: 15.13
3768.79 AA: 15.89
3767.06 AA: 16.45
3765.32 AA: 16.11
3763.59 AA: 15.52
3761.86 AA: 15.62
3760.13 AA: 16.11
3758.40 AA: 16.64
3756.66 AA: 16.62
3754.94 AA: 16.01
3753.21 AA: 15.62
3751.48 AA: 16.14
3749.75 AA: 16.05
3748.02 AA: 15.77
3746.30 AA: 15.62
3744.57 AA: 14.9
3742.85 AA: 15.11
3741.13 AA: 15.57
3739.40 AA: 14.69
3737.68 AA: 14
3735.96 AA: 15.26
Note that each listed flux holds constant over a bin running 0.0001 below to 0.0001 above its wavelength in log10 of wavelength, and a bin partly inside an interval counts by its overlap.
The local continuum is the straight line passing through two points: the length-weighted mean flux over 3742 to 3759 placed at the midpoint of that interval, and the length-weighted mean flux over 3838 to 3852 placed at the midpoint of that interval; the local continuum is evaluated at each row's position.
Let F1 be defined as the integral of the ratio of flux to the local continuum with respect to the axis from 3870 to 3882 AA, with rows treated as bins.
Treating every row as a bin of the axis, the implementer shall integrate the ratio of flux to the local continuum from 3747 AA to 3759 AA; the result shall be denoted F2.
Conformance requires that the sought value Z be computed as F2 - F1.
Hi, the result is -0.4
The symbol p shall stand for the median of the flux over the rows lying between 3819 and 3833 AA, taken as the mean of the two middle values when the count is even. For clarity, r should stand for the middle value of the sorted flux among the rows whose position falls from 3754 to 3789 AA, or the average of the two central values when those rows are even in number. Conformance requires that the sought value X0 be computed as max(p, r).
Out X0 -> 15.8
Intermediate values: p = 14.4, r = 15.8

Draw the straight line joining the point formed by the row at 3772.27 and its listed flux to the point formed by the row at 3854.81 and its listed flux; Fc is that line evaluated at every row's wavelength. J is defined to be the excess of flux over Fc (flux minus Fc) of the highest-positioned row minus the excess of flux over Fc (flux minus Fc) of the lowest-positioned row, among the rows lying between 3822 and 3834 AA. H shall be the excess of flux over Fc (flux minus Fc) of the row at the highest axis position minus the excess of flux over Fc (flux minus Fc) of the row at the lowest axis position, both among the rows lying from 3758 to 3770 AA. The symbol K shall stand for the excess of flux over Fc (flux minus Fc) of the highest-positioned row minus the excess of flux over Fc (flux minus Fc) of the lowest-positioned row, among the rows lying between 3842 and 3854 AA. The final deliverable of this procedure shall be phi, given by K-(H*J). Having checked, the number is 1.0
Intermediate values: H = -0.7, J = 0.8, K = 0.41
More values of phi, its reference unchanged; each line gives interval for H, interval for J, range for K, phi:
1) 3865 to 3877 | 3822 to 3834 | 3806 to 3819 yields -0.6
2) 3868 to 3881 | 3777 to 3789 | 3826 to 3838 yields -0.6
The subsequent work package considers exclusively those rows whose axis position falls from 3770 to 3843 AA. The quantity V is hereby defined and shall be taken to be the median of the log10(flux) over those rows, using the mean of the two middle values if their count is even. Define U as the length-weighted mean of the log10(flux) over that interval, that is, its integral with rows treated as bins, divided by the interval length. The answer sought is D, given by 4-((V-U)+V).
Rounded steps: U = 1.17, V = 1.17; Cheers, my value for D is 2.83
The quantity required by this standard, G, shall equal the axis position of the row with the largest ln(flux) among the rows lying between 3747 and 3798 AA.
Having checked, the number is 3758.40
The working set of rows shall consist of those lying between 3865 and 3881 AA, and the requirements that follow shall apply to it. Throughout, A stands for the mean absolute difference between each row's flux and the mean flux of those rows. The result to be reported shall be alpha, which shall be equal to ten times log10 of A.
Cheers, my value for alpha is -3.7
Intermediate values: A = 0.423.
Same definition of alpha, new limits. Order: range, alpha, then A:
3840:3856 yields -4.1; 0.385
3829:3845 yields -5.0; 0.316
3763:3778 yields -4.1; 0.393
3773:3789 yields -4.2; 0.381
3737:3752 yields -2.4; 0.570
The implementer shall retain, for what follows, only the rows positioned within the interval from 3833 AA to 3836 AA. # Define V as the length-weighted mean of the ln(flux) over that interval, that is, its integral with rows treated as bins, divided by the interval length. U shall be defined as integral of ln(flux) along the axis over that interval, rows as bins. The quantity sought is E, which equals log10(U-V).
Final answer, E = 0.73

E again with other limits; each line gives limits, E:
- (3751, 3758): 1.22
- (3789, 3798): 1.32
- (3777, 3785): 1.29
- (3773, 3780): 1.22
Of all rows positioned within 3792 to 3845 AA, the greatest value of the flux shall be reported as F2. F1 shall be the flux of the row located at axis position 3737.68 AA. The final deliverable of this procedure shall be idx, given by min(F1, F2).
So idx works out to 14.0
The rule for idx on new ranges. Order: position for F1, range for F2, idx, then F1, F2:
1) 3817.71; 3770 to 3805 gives 15.1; 15.13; 16.25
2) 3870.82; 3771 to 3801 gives 15.9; 15.88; 16.25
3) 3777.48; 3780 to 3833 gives 16.0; 15.97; 16.22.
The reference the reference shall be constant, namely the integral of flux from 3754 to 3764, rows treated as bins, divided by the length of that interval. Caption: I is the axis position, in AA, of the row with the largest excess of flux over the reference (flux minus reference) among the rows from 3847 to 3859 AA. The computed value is 3851.26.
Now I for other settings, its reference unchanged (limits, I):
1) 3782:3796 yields 3782.70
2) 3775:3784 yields 3779.22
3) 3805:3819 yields 3817.71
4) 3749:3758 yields 3756.66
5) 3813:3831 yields 3817.71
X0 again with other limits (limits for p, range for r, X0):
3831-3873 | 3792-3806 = 15.0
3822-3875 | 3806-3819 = 14.8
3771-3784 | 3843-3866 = 15.7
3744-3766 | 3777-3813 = 16.0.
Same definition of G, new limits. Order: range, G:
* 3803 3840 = 3817.71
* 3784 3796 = 3786.19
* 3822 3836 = 3833.56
